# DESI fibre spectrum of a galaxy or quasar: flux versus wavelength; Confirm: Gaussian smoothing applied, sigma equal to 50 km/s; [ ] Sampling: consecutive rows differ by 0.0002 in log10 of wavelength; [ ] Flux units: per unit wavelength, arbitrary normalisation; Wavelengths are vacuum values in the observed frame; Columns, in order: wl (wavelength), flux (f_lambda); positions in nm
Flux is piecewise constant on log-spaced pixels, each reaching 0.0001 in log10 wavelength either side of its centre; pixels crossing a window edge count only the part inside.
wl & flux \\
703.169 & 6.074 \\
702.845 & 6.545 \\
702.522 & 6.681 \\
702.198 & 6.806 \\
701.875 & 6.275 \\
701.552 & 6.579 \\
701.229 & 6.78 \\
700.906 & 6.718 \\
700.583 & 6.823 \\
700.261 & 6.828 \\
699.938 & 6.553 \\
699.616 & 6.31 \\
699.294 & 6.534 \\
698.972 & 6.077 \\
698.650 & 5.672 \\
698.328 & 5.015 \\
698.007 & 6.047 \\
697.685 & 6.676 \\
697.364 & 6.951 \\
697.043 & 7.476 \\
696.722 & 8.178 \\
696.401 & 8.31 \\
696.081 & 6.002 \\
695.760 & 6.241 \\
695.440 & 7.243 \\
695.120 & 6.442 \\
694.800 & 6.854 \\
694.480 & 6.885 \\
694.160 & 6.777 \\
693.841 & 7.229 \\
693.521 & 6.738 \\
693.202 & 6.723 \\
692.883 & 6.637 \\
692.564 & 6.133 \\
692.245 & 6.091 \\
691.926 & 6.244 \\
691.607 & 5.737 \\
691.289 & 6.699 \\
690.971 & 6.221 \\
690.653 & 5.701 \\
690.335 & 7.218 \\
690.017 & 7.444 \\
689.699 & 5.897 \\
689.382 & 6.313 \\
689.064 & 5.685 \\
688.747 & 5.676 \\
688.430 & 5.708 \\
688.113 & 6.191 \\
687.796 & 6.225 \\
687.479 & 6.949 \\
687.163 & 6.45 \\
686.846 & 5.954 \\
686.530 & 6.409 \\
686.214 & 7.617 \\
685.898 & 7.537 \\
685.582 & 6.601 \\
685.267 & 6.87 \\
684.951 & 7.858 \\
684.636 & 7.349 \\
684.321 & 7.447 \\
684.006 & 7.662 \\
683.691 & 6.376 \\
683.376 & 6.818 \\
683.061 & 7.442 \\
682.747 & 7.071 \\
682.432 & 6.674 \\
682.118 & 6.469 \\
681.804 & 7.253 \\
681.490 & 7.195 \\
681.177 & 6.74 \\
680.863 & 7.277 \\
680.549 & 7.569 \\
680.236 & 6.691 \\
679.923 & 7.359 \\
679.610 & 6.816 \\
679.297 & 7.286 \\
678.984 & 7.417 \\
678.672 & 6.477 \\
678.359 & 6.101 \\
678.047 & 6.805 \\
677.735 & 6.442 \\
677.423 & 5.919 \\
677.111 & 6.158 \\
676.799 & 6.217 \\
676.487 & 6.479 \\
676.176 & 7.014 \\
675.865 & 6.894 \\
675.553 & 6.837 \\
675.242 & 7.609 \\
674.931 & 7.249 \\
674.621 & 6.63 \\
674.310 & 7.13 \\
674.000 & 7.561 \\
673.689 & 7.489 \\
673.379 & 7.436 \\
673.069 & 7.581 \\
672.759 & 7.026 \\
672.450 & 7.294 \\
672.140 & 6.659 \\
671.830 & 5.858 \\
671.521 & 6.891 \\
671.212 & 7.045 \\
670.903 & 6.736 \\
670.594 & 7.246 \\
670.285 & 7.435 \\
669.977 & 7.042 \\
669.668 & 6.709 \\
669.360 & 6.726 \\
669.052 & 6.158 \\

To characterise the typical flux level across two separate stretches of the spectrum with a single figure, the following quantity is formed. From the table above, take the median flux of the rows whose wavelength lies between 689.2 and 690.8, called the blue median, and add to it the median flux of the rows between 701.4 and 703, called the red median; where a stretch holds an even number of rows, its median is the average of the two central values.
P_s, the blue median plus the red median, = 12.89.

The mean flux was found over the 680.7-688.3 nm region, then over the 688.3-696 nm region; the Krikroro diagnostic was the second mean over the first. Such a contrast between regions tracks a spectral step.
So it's 0.929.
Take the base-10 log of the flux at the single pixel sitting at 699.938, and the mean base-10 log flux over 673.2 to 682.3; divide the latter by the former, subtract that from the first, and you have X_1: -0.21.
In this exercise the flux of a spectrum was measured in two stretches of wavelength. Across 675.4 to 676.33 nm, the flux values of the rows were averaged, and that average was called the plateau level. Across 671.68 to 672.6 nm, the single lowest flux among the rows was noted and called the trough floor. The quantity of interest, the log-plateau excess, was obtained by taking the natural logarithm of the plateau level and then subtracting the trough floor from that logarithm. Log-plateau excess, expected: -3.9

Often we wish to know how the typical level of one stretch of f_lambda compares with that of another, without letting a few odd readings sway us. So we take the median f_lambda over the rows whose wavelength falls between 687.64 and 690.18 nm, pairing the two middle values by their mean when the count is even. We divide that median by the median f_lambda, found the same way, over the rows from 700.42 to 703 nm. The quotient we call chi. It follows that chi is 0.90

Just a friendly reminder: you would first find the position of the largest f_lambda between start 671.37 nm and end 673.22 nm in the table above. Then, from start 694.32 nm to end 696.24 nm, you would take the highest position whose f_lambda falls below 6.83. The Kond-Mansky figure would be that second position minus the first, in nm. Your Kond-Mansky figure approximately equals 23.01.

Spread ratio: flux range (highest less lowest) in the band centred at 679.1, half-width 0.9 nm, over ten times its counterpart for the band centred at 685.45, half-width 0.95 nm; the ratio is 0.105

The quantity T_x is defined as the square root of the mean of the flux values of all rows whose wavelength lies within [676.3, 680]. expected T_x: 2.57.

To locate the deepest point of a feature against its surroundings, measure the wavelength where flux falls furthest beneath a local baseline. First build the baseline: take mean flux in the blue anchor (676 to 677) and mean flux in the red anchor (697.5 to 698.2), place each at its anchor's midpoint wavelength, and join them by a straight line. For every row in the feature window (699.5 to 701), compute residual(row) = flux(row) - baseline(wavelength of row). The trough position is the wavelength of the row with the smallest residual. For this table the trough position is 699.616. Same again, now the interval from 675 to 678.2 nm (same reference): 677.423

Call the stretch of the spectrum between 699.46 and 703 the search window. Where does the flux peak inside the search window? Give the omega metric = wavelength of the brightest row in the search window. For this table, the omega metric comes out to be 700.261 nm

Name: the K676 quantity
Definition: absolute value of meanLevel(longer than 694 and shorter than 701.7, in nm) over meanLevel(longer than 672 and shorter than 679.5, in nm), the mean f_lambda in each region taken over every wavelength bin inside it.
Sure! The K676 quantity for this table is 0.965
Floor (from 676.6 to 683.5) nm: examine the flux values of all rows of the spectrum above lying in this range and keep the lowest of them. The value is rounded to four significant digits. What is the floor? 5.919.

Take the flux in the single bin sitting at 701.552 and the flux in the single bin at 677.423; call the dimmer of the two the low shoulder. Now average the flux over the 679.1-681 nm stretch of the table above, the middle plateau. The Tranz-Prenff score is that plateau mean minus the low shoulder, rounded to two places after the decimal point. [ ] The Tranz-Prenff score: 1.25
